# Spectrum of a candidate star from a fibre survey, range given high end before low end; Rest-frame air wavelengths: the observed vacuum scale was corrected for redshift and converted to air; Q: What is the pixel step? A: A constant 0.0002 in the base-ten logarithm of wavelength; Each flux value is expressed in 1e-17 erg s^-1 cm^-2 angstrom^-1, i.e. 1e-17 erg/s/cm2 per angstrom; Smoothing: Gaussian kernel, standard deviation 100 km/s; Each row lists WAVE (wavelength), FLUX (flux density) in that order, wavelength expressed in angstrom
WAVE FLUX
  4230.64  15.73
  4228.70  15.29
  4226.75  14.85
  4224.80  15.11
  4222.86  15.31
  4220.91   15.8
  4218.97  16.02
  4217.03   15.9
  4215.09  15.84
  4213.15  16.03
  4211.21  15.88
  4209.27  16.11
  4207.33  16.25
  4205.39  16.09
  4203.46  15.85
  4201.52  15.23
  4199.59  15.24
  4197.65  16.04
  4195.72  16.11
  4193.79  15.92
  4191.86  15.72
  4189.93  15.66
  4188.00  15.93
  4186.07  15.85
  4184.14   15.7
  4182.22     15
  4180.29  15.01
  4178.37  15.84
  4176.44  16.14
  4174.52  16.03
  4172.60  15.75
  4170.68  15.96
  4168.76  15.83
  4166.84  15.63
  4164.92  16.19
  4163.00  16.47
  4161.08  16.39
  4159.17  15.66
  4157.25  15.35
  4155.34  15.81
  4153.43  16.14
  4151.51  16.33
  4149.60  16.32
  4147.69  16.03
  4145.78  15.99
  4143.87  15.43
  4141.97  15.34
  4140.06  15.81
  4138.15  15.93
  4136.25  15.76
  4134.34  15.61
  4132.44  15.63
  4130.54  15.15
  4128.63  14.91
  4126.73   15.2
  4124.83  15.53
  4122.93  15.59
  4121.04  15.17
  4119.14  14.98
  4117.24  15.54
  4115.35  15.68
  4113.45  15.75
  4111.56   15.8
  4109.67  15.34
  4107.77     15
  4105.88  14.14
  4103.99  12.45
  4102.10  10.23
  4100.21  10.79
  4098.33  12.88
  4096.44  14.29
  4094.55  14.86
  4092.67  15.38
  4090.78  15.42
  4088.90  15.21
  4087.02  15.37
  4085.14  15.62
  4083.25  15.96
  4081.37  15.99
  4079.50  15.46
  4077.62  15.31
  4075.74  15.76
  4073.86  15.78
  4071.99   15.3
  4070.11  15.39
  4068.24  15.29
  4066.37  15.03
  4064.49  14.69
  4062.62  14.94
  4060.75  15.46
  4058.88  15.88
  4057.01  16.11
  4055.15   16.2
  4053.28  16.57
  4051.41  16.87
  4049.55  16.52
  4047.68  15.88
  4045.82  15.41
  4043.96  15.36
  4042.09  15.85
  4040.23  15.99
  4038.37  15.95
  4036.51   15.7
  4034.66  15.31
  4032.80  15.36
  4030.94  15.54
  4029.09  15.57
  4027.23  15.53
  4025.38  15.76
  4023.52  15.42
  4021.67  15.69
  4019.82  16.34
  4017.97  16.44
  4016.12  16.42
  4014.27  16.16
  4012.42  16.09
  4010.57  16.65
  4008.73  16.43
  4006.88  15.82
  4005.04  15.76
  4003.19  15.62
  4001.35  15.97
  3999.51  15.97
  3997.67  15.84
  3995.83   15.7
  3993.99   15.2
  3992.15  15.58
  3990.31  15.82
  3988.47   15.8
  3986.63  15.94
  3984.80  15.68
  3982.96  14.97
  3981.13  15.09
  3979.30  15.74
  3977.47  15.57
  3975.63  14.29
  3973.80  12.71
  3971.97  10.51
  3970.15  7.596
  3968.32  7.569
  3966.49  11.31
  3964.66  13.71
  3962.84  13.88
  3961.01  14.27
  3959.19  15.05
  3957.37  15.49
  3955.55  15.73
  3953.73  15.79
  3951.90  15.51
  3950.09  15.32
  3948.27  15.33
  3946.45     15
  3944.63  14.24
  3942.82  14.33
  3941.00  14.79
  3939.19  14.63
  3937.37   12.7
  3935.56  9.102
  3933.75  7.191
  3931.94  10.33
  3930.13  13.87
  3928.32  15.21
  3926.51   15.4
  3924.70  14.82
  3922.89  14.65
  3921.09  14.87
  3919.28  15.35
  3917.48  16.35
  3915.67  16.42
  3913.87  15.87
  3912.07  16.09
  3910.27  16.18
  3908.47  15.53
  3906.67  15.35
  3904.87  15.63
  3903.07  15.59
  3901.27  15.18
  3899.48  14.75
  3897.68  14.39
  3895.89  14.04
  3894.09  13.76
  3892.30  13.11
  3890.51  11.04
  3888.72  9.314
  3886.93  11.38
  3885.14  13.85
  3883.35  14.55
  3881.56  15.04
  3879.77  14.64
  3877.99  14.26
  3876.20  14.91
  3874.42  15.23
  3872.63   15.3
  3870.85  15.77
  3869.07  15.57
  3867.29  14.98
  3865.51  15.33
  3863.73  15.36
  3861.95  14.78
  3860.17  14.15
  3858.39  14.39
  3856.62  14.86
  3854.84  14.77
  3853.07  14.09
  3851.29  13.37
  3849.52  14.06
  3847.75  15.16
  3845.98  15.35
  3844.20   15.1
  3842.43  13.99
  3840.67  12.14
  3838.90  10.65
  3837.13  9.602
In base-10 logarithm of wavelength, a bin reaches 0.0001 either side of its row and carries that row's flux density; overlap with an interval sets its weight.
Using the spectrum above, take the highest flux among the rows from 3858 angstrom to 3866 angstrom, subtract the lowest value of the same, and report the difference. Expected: 1.2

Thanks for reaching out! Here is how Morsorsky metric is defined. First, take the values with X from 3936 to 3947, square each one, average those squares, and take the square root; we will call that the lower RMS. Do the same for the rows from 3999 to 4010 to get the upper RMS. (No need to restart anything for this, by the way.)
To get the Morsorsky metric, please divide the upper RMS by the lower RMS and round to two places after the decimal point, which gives 1.11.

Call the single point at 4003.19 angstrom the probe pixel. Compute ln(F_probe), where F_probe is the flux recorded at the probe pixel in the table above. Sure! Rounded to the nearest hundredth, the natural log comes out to 2.75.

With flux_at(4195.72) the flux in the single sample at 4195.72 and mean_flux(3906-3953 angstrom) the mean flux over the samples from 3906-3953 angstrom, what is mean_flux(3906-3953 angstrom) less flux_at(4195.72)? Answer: -1.7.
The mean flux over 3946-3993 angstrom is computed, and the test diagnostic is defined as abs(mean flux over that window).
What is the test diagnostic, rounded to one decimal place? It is 14.2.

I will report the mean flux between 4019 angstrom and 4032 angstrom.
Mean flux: 15.7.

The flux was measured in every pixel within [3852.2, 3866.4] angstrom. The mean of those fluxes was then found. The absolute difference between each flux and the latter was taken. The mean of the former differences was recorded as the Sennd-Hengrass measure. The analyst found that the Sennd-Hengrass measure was 0.38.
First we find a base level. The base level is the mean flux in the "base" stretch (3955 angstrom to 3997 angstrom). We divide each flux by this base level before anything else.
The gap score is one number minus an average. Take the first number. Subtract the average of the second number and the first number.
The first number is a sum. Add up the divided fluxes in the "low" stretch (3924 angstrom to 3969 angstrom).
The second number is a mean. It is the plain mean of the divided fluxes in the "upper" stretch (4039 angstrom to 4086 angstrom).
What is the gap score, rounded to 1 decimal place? 11.6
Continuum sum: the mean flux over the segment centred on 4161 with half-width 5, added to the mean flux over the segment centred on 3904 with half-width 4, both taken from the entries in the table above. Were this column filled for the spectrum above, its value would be 31.4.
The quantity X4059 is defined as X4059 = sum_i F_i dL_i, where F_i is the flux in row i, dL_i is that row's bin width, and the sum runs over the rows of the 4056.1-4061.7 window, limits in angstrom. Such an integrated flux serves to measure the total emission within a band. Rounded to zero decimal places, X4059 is 89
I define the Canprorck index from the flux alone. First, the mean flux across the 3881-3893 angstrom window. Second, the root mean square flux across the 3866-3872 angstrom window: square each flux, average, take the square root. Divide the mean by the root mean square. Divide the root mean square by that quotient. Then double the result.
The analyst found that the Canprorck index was 38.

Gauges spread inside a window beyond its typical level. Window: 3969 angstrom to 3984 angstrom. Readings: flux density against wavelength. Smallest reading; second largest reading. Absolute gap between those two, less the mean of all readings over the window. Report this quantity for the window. -5.3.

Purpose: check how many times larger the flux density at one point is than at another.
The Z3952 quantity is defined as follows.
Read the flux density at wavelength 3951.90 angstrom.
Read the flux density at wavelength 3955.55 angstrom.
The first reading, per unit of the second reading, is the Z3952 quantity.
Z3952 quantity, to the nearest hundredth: 0.99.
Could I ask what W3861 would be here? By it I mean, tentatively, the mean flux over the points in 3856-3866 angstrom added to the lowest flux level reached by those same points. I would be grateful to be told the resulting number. 29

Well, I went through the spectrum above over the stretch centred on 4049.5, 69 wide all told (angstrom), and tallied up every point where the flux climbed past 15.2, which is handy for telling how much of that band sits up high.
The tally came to 34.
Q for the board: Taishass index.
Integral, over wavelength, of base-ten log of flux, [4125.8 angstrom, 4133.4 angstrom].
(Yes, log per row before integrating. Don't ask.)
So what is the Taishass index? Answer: 8.99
